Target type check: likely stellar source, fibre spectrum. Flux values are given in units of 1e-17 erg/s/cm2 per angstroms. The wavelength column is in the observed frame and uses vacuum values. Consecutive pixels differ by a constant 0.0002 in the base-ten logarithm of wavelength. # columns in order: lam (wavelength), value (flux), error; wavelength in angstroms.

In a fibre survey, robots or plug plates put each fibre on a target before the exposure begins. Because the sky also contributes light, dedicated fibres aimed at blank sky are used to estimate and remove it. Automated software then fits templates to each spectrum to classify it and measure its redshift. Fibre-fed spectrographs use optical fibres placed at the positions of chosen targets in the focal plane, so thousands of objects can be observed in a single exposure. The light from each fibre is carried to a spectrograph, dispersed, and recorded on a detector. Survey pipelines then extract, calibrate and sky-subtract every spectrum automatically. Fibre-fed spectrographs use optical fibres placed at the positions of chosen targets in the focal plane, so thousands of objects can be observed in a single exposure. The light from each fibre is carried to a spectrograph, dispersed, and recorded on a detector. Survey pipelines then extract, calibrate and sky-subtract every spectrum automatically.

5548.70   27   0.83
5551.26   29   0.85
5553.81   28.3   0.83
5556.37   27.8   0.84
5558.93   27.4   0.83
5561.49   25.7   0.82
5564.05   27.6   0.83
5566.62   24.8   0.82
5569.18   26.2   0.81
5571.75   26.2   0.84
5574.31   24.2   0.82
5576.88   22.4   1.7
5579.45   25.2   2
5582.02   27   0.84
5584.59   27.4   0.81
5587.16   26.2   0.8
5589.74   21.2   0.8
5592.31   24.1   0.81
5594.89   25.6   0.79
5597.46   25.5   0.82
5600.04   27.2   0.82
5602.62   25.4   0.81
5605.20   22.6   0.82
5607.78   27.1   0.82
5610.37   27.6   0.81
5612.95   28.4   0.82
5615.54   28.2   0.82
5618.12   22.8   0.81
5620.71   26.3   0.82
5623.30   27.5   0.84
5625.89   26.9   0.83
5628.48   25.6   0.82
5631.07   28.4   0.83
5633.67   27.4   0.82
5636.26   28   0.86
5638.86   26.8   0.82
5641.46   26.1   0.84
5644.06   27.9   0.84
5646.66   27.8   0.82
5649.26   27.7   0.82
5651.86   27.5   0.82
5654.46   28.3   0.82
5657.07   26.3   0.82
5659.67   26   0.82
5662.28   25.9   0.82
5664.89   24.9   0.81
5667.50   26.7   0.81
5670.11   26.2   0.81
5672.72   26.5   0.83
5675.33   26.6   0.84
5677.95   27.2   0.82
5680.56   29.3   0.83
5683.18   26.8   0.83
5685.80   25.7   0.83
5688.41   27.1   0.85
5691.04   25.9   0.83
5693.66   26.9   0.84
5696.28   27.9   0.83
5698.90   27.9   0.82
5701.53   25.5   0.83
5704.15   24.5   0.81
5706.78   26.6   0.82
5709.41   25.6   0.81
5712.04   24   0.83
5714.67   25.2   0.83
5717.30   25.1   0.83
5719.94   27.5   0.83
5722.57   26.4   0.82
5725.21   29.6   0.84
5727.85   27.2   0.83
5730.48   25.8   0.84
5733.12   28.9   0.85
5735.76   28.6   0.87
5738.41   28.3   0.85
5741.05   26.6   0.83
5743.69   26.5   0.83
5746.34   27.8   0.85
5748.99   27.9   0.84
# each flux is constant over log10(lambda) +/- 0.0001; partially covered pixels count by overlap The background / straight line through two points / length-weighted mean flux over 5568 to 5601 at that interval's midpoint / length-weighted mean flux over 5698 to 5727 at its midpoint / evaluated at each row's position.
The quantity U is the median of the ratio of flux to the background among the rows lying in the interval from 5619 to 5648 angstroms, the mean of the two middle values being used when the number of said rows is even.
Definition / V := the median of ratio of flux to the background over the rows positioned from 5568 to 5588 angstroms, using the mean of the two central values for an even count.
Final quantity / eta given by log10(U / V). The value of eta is 0.013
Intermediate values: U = 1.07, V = 1.04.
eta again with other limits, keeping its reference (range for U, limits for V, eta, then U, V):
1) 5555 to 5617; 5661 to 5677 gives 0.009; 1.04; 1.02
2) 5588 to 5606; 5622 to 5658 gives -0.031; 1.00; 1.07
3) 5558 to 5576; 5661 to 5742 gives 0.007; 1.04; 1.02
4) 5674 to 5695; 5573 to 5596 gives 0.014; 1.03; 1.00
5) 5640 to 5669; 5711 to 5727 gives 0.021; 1.03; 0.98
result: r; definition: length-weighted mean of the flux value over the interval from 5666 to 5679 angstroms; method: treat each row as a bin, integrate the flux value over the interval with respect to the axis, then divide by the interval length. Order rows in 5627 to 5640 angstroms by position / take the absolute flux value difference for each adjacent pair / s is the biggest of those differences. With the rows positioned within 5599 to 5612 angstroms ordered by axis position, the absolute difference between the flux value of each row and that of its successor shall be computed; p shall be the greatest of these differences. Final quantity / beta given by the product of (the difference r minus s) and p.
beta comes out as 107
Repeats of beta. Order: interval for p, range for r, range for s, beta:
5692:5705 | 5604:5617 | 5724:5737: 57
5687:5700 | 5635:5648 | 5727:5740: 29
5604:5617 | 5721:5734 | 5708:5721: 113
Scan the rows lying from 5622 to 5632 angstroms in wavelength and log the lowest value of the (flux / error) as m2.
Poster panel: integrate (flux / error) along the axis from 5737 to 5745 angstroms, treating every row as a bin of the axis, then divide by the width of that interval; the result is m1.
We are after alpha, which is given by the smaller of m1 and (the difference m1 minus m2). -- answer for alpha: 1.2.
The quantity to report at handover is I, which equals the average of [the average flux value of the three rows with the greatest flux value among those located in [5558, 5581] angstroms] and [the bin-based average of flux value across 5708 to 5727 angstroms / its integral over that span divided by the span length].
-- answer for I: 26.6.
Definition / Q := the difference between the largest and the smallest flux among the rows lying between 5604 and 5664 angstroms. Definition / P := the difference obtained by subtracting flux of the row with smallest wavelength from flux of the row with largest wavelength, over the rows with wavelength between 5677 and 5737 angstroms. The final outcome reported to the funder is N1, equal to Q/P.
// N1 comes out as 4.1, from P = 1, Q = 5.8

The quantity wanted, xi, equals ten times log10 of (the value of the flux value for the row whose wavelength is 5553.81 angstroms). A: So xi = 14.5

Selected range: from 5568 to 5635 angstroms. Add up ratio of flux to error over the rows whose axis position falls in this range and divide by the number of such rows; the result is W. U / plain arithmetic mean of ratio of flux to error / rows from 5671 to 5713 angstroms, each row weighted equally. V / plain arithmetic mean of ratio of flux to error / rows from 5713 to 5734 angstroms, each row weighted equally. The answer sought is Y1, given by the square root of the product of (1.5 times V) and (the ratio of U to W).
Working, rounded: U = 32.0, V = 32.3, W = 30.4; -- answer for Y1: 7.15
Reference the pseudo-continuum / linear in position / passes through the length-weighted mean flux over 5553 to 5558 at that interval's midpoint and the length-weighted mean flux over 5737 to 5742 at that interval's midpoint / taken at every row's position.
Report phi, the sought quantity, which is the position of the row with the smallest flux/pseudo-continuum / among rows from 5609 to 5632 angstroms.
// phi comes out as 5618.12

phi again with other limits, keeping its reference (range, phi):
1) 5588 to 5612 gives 5589.74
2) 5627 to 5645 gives 5628.48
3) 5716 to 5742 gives 5717.30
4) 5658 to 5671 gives 5664.89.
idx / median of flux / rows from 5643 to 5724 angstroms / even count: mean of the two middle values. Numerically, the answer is 26.6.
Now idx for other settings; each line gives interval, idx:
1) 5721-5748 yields 27.5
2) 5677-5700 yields 27.1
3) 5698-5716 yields 25.5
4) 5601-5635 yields 27.1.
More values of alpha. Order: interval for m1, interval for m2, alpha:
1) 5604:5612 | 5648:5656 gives -1.8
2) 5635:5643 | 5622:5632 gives 0.9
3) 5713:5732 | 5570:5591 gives 19.5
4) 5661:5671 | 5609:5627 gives 3.7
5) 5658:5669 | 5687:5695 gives 0.6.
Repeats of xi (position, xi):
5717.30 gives 14.0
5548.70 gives 14.3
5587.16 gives 14.2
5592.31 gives 13.8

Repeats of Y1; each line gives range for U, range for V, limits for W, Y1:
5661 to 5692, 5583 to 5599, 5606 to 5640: 6.77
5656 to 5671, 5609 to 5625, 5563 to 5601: 7.35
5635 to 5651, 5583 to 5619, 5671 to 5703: 6.94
